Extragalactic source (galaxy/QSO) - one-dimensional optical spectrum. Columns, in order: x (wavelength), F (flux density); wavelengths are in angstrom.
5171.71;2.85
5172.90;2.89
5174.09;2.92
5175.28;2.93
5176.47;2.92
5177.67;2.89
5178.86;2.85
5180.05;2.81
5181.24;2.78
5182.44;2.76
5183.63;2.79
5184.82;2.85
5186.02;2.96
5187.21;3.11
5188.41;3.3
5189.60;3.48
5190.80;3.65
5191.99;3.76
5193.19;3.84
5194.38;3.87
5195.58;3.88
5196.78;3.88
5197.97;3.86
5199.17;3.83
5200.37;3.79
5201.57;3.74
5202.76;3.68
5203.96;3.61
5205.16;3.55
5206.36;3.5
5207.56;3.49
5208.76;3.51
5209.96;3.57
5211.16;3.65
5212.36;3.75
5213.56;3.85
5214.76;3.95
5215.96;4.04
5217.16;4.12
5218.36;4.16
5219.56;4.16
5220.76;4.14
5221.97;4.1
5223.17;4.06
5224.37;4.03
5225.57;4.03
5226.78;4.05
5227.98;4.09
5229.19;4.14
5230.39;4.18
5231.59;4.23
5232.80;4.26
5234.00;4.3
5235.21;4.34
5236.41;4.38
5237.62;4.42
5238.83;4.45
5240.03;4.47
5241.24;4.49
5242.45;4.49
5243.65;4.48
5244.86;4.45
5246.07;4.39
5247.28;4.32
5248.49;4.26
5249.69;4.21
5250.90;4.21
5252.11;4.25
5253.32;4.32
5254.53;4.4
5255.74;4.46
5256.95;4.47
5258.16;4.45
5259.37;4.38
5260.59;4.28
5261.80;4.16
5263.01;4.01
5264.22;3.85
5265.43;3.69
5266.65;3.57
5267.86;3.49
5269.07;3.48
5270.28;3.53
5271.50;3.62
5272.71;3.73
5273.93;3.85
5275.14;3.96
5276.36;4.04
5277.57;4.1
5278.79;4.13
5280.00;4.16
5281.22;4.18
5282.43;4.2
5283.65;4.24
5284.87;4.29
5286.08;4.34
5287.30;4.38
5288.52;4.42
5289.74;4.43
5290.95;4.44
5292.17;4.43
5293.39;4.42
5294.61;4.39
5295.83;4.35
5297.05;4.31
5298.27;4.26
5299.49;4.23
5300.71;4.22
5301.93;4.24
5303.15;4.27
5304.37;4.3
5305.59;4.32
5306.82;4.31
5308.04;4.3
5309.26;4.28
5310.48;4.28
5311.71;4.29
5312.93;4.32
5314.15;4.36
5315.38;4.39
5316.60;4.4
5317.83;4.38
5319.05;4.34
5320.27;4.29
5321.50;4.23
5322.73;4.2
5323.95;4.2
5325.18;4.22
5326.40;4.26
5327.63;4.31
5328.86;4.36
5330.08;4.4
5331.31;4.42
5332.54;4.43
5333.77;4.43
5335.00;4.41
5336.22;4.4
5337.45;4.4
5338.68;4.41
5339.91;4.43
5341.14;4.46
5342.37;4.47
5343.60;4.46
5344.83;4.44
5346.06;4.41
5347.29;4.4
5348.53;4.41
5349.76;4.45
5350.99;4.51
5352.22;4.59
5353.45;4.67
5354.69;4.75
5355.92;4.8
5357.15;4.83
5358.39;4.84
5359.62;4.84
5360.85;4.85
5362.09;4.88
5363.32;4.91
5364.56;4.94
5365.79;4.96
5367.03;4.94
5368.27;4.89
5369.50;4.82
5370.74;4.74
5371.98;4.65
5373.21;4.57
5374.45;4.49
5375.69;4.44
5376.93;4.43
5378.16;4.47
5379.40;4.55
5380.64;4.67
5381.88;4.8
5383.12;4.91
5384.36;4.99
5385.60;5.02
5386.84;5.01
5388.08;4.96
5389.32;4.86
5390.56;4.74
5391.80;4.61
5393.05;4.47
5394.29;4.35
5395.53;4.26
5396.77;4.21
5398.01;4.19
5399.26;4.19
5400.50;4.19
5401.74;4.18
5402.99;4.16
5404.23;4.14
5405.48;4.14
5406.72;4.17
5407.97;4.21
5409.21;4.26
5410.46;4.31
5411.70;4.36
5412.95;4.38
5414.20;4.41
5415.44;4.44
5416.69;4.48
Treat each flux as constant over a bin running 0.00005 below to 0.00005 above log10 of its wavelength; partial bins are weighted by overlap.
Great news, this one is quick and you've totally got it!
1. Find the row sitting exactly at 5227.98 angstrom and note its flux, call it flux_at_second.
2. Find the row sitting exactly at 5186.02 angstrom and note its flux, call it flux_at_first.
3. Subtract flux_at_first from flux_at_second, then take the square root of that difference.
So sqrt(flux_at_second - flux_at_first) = 1.06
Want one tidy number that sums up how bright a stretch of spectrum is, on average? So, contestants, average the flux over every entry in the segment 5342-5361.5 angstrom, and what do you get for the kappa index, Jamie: 4.6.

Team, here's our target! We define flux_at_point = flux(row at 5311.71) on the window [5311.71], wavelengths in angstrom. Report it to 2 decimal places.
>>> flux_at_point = 4.29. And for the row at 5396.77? 4.21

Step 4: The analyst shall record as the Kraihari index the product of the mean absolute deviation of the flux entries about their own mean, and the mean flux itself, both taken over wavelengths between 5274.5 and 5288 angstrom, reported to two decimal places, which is 0.40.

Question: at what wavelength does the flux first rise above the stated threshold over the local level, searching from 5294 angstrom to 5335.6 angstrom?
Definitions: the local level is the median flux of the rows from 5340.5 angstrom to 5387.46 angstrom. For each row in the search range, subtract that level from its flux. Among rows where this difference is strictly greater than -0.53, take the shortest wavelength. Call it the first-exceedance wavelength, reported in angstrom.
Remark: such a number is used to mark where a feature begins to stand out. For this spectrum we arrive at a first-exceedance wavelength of 5294.61 angstrom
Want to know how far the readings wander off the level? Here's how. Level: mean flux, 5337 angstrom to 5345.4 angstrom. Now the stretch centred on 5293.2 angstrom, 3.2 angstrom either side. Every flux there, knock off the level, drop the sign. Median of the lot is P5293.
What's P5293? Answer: 0.02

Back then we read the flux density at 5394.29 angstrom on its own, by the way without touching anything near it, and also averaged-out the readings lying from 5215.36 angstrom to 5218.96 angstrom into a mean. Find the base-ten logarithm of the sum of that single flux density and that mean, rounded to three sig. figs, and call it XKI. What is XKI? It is 0.927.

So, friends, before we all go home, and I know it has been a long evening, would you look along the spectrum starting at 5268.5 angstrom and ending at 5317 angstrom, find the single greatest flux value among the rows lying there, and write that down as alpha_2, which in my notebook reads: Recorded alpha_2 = 4.44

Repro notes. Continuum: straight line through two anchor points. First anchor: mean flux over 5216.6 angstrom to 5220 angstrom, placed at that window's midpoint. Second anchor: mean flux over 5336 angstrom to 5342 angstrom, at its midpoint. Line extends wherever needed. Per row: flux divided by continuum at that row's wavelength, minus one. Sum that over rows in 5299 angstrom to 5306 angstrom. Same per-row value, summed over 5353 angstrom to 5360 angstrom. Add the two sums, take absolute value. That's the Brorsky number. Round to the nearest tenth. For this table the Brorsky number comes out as 0.3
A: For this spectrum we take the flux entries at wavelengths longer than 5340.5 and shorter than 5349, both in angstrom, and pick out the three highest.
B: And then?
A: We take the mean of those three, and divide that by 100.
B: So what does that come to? 0.0446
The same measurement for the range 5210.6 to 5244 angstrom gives 0.0449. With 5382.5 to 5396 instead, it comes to 0.0501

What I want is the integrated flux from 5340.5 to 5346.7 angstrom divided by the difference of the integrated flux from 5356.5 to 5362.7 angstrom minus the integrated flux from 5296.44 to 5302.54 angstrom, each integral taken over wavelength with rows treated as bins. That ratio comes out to 7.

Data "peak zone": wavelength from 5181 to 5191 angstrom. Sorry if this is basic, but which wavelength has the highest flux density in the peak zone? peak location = 5190.80 angstrom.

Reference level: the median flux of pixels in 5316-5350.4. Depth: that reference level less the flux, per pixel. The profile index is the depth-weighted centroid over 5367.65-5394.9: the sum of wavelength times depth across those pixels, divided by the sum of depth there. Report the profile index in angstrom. 5381.6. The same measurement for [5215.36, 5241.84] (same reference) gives 5223.4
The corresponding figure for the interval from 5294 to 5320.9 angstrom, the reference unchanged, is 5305.8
